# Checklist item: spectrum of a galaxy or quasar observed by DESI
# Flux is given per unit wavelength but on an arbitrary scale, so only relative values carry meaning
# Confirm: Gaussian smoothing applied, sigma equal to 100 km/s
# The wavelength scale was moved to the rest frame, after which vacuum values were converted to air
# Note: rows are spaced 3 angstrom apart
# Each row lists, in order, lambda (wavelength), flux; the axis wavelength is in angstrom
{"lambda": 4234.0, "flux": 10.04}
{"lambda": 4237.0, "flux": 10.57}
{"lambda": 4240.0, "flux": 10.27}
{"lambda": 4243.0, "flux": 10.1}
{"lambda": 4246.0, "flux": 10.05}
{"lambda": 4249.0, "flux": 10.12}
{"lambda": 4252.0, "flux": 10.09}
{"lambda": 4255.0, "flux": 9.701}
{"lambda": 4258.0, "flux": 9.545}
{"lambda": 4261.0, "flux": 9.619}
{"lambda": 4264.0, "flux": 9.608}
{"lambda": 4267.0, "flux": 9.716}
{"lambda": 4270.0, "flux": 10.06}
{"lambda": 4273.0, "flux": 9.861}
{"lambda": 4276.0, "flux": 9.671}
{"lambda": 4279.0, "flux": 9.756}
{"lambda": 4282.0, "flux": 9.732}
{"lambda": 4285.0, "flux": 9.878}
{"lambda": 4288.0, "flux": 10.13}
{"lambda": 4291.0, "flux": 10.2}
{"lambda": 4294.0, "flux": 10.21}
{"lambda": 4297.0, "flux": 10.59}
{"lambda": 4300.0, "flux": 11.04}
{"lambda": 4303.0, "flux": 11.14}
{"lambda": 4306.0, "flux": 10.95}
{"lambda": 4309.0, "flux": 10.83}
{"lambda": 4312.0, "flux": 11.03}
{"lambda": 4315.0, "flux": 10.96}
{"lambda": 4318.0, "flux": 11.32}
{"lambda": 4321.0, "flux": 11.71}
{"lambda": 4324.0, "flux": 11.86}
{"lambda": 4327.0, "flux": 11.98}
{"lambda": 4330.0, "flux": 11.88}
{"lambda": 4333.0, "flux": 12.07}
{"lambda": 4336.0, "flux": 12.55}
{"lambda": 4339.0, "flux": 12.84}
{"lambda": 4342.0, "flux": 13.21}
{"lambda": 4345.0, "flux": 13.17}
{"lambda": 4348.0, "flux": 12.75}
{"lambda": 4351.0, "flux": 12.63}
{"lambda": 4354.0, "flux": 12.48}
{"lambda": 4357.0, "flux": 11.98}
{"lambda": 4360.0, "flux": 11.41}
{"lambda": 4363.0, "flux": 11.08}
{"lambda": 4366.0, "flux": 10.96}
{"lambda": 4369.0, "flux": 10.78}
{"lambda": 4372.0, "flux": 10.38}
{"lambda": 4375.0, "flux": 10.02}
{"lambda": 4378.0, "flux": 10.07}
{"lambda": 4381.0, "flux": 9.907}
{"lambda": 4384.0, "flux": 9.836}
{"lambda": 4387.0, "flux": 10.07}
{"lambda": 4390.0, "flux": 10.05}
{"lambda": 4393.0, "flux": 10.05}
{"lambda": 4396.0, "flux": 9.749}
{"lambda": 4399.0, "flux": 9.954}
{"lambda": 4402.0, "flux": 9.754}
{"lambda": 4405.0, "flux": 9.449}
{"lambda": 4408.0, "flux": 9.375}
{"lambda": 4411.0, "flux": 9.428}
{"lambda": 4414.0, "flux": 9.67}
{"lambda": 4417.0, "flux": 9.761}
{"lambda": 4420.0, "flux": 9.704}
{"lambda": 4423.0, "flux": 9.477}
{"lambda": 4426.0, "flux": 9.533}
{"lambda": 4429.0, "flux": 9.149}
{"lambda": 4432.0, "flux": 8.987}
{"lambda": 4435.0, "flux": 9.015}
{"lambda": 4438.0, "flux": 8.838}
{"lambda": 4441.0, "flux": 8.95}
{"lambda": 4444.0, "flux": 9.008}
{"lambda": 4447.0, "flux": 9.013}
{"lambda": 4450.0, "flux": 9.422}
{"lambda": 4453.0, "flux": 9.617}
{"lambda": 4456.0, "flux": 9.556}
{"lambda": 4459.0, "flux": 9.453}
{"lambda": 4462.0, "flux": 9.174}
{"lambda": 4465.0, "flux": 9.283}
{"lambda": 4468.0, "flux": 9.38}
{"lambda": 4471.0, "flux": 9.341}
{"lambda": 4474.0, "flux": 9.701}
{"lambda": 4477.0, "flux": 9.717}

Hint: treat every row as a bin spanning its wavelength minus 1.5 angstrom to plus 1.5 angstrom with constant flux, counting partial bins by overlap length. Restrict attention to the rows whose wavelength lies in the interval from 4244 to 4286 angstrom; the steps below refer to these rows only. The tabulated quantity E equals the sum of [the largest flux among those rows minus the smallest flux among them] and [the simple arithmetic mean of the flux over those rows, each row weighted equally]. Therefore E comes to 10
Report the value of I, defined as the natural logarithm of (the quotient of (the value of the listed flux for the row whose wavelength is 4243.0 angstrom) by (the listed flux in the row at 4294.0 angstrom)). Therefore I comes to -0.01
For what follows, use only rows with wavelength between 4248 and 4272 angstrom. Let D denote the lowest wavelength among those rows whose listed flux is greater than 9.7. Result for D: 4249.0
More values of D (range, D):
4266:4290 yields 4267.0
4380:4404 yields 4381.0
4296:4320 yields 4297.0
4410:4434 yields 4417.0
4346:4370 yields 4348.0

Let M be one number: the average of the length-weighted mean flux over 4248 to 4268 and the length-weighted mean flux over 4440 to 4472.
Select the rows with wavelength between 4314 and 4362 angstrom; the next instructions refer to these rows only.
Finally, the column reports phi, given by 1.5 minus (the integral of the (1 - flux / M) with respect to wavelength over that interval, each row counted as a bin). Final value 15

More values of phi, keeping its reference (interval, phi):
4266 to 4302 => 4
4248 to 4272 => 2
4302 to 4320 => 4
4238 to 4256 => 3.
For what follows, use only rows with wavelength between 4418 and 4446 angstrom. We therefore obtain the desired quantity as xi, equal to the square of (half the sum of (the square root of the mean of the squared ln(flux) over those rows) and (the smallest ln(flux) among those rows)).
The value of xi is 4.8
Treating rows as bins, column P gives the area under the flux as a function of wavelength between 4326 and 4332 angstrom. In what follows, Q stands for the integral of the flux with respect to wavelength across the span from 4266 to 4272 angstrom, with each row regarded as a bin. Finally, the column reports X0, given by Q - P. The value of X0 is -12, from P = 72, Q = 59.4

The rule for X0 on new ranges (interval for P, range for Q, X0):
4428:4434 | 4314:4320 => 13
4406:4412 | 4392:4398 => 3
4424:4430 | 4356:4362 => 14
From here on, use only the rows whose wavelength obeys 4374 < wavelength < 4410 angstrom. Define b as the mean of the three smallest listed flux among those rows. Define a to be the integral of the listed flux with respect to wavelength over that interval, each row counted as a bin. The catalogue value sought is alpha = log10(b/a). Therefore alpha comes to -1.57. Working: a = 355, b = 9.5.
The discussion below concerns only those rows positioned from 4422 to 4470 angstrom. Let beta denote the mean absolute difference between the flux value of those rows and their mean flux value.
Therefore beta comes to 0.22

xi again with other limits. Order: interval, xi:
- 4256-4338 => 5.3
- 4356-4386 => 5.4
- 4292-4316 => 5.5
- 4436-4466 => 4.8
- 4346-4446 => 5.0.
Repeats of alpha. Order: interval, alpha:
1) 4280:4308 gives -1.47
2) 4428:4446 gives -1.26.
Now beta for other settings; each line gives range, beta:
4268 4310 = 0.44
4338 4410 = 1.11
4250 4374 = 0.93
